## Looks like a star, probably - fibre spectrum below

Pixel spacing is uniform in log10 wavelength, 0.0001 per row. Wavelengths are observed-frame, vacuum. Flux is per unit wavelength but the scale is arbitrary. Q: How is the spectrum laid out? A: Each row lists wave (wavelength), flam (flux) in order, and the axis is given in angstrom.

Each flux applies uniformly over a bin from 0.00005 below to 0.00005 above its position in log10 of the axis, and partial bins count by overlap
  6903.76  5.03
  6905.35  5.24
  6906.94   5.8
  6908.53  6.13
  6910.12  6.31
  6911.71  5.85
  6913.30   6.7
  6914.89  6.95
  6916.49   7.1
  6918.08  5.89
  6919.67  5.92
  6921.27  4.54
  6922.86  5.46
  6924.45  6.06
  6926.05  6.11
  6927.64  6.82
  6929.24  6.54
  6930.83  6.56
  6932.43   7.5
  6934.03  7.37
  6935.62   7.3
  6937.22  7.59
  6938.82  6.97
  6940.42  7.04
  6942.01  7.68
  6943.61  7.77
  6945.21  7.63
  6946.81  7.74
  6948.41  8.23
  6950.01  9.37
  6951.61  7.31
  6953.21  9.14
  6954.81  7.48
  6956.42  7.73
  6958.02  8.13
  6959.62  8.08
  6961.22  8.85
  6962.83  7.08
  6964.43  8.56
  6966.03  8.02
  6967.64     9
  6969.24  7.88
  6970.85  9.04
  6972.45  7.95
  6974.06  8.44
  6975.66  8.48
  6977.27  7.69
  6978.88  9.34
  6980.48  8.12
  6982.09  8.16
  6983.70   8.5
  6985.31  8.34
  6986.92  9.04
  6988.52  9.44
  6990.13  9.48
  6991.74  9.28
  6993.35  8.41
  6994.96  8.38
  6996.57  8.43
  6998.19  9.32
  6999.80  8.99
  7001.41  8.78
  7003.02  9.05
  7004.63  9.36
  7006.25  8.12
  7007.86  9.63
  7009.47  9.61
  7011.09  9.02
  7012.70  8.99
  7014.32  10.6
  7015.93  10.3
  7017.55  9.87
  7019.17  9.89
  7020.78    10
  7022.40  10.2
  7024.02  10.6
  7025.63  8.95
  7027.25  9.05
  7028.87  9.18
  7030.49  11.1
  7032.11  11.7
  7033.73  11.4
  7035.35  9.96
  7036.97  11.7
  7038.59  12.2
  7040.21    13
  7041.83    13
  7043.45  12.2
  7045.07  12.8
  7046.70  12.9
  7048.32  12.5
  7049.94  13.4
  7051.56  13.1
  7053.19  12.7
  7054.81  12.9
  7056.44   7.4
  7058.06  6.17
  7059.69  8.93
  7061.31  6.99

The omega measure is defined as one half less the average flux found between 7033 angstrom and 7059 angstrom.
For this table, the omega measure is -11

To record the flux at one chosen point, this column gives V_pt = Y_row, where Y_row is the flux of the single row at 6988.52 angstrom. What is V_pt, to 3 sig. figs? 9.44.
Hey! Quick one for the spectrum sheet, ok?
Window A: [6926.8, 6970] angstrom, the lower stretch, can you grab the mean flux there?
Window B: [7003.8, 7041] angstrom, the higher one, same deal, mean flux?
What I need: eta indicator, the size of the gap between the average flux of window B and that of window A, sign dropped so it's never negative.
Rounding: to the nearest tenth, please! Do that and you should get 2.4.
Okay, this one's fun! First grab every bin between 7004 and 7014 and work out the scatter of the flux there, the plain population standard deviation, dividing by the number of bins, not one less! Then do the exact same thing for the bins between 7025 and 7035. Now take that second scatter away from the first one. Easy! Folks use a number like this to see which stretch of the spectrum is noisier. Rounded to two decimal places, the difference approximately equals -0.67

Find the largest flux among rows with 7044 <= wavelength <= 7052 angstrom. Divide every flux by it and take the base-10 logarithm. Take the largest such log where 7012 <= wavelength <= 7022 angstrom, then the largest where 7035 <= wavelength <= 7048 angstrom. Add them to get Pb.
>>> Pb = -0.11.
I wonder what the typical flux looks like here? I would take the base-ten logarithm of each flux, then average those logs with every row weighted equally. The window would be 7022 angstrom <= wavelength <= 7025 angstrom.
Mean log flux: 1.02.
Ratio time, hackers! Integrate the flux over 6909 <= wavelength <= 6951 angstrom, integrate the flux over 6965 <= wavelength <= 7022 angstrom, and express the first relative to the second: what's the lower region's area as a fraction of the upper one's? 0.57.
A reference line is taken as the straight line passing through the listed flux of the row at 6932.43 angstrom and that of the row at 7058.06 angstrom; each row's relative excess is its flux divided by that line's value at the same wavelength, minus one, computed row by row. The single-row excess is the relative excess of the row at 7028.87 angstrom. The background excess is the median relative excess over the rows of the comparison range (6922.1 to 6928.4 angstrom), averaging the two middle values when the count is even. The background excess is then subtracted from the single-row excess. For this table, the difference 0.61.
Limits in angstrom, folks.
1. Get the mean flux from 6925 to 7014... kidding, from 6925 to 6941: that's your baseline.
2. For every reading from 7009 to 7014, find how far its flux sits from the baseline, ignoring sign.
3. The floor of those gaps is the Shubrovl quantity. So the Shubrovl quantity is 2.0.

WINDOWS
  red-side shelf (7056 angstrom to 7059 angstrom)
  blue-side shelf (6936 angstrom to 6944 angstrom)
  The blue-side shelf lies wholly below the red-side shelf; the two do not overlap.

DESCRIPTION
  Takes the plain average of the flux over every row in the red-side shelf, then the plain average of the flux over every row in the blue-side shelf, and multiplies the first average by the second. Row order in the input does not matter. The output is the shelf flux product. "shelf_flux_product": 50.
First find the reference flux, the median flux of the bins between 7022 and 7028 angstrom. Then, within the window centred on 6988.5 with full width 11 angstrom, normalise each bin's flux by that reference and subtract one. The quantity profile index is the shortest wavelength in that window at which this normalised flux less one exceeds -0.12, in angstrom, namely 6983.70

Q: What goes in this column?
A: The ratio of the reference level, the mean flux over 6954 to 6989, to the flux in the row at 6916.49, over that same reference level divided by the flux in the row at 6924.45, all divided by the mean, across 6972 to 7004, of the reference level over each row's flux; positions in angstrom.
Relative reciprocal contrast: 0.89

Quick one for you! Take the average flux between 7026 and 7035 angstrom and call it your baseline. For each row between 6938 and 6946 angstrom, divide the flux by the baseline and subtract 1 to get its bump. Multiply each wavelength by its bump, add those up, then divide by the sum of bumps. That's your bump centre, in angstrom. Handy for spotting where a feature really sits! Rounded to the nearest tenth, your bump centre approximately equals 6941.8 angstrom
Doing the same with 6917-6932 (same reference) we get 6924.1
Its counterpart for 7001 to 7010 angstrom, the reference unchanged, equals 7005.0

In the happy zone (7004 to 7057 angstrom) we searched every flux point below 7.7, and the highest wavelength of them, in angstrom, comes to 7056.44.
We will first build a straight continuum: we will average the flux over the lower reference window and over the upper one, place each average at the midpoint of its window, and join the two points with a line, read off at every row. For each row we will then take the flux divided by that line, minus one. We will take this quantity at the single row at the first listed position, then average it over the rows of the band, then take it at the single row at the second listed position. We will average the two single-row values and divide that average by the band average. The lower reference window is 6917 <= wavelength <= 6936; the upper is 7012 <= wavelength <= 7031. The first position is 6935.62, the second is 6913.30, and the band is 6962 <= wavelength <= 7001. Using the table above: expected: 6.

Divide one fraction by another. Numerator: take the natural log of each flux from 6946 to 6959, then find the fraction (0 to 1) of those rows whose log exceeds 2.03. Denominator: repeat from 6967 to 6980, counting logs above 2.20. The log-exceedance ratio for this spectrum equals 3.0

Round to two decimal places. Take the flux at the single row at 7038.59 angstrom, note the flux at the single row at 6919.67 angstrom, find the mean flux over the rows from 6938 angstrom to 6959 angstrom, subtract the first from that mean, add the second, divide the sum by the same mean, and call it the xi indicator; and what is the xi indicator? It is 0.20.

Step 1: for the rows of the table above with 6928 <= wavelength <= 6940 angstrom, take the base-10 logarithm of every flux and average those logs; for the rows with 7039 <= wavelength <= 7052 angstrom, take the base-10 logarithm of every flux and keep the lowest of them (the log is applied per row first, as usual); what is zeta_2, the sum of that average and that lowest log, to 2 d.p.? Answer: 1.94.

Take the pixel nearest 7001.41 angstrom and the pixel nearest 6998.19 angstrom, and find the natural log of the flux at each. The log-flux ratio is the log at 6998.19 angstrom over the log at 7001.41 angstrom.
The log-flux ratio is 1.03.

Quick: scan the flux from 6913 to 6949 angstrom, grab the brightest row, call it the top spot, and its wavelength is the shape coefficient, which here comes 6948.41 angstrom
